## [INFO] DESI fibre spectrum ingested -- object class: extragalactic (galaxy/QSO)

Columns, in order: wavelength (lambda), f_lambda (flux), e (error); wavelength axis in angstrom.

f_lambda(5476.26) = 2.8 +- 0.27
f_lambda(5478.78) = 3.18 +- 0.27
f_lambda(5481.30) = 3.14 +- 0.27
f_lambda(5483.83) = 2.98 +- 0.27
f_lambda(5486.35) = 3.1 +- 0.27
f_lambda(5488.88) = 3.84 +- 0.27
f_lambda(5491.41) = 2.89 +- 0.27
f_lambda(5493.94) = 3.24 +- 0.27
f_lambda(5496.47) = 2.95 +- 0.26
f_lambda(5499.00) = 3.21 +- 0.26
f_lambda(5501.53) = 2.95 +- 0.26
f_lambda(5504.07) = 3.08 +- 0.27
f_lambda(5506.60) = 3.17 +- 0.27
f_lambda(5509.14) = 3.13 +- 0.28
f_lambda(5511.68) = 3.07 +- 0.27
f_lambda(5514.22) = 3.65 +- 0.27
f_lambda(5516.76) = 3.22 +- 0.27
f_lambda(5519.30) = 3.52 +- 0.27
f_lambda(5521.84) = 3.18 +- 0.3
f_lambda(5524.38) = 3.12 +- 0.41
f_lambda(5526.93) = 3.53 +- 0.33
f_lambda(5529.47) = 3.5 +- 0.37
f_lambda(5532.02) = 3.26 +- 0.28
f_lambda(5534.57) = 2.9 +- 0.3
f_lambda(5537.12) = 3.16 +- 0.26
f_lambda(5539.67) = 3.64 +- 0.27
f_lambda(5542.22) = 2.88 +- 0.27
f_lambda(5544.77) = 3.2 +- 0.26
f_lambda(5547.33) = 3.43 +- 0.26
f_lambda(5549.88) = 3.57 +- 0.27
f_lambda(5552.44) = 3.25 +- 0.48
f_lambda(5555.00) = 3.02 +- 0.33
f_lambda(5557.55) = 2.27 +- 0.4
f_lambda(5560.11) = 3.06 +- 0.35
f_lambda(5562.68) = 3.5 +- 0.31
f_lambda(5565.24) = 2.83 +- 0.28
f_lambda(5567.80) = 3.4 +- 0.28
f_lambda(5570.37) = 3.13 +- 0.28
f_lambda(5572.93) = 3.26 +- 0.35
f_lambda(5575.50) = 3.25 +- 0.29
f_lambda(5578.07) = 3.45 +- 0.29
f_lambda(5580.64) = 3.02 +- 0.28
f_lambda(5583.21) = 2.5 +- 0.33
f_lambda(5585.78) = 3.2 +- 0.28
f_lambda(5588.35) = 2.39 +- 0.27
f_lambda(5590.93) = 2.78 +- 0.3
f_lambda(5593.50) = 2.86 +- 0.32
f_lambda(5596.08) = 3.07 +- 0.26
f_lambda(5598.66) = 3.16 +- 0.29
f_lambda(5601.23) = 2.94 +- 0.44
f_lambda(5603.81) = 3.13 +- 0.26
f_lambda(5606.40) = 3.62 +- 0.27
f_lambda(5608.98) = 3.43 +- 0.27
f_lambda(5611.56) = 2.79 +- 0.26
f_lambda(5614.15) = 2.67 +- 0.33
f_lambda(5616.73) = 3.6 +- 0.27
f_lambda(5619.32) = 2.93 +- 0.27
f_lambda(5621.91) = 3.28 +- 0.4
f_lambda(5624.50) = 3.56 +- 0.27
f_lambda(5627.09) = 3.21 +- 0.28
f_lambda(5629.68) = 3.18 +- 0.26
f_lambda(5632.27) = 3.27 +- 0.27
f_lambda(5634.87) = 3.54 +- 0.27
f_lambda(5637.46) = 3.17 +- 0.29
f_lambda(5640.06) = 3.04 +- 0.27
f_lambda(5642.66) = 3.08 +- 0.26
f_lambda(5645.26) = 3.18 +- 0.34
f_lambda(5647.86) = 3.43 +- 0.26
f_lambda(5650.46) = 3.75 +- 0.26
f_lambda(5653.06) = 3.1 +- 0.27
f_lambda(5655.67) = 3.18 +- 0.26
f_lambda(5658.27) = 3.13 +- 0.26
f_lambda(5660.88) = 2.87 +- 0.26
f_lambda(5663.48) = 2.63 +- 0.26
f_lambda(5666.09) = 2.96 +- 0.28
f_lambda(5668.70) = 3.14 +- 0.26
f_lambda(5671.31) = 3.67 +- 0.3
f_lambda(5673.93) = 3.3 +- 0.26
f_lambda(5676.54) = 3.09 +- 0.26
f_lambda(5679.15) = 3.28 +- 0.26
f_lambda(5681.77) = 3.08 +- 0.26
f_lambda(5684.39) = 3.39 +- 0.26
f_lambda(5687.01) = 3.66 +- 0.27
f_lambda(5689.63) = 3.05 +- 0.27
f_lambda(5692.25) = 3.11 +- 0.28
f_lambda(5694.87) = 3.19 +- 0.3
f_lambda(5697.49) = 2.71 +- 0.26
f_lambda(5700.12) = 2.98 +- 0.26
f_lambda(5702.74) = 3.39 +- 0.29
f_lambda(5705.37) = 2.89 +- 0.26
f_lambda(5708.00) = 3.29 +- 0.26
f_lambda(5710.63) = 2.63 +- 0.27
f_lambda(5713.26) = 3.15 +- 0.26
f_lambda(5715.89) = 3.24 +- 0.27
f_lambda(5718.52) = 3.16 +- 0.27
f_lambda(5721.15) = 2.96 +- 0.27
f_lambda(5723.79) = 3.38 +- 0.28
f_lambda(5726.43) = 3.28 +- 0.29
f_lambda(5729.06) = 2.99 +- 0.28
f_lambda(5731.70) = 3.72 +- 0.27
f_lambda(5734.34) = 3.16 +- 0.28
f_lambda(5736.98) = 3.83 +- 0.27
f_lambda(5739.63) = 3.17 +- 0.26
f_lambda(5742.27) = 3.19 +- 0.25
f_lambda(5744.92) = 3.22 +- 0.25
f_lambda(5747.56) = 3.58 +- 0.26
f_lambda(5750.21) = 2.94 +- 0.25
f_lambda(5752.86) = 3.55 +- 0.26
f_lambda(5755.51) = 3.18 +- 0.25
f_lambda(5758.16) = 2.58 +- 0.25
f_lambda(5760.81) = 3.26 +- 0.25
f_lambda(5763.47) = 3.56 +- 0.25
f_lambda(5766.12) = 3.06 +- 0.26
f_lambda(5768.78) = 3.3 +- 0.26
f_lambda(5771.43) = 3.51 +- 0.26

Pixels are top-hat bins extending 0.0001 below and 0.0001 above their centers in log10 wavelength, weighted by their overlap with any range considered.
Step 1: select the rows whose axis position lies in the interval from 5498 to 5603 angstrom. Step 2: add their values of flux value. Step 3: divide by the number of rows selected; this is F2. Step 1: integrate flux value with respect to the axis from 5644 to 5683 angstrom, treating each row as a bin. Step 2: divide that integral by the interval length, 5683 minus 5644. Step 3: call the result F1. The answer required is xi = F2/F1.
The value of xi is 0.99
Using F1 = 3.186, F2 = 3.14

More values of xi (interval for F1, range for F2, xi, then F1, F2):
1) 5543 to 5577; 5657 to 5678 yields 0.98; 3.164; 3.10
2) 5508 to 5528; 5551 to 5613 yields 0.93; 3.301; 3.05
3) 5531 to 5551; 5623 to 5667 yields 0.98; 3.253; 3.19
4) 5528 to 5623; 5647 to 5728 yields 1.01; 3.117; 3.16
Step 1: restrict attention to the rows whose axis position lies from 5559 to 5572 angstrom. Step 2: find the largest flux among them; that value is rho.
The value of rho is 3.5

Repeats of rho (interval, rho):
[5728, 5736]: 3.72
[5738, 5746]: 3.22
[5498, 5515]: 3.65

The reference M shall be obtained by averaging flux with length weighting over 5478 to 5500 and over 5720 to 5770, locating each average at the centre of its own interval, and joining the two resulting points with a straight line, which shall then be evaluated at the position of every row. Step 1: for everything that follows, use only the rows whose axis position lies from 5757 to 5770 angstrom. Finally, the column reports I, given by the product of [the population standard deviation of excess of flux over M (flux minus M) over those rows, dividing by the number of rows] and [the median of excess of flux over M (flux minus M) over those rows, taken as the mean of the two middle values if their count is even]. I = -0.001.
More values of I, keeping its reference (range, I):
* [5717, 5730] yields -0.015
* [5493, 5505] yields -0.012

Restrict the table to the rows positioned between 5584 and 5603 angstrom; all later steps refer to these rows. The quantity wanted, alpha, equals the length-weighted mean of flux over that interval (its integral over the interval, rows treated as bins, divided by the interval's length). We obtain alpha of 2.91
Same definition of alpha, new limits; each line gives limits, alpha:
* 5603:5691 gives 3.22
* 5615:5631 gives 3.28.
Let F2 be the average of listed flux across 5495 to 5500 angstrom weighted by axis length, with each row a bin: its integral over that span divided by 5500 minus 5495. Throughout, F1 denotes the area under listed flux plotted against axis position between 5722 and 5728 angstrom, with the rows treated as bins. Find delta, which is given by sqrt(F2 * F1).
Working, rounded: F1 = 19.7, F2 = 3.08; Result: 7.79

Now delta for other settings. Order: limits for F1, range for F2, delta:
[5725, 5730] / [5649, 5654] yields 7.38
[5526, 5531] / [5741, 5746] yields 7.49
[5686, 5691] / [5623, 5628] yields 7.52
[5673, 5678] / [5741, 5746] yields 7.15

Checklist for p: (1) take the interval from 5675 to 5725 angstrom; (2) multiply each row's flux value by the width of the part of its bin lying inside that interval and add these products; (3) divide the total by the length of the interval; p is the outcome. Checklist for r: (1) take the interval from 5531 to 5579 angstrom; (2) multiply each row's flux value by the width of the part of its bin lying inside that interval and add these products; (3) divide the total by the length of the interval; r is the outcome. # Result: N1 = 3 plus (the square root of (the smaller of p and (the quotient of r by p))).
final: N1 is 4.01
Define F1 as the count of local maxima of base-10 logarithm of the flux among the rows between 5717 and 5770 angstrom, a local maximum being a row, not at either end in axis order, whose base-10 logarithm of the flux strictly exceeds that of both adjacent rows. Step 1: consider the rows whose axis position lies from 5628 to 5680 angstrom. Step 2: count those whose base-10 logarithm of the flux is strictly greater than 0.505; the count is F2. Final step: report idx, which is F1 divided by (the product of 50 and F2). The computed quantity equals 0.017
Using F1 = 6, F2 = 7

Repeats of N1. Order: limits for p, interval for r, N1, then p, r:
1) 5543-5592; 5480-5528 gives 4.02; 3.08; 3.21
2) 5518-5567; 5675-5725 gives 3.99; 3.20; 3.14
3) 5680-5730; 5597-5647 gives 4.01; 3.14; 3.20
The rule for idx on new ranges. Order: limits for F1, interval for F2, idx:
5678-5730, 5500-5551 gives 0.012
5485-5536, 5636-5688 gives 0.020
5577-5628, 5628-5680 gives 0.014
